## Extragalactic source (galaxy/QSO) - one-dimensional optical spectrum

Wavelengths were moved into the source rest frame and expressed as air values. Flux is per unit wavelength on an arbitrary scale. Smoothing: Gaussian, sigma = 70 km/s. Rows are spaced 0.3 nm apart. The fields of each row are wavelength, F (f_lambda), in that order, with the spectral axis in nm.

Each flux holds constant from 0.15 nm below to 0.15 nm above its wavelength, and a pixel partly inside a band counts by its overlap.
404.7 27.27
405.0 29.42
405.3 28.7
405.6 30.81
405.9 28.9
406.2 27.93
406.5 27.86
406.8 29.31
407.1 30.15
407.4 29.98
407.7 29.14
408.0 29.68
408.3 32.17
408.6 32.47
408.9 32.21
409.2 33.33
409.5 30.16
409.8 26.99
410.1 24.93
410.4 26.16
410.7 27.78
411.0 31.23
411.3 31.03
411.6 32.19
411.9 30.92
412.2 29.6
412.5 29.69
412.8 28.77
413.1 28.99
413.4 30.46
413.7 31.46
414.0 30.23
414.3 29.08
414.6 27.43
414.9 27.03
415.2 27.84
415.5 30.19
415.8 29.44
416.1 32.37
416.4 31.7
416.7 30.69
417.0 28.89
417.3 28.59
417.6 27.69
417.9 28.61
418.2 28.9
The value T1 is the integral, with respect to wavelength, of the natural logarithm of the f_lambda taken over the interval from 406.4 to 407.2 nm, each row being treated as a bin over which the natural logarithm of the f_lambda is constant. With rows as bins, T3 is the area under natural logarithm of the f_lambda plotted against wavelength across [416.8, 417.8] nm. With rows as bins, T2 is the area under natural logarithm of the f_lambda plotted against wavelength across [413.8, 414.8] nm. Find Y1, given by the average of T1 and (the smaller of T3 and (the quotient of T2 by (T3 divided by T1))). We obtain 2.7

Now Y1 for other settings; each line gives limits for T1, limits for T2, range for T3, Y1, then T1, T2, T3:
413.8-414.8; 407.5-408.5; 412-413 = 3.4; 3.36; 3.41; 3.38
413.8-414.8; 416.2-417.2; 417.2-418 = 3.0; 3.36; 3.41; 2.67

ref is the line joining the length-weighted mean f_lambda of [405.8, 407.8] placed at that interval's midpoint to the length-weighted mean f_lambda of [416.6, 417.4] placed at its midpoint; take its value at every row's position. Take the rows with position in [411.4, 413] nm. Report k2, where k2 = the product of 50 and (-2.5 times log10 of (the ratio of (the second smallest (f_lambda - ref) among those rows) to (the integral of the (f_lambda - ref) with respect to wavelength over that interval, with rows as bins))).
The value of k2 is 77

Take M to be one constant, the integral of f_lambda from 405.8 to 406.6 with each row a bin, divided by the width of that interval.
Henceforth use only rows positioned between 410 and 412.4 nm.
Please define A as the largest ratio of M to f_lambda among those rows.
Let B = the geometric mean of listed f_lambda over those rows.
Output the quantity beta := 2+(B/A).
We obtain 27.7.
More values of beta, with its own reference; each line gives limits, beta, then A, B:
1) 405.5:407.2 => 30.8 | 1.01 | 29.1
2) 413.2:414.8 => 30.9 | 1.03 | 29.7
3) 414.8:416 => 29.4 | 1.04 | 28.6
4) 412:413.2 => 31.8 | 0.98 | 29.3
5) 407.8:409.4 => 35.6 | 0.95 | 31.9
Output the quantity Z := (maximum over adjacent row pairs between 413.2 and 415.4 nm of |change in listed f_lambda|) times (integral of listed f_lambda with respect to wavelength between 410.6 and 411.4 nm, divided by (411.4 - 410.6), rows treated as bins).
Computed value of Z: 50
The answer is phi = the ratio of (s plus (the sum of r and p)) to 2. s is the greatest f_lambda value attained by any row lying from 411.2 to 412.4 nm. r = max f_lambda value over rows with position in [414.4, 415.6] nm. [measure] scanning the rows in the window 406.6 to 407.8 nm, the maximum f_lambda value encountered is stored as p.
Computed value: 46.3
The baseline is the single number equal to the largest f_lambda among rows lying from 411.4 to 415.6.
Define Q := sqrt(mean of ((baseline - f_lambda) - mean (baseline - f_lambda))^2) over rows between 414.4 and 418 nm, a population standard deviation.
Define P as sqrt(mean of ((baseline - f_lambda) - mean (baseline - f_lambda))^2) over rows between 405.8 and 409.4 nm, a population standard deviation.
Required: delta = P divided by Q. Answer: 1.08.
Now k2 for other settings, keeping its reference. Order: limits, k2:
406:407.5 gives -177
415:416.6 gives 135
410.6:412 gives 12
